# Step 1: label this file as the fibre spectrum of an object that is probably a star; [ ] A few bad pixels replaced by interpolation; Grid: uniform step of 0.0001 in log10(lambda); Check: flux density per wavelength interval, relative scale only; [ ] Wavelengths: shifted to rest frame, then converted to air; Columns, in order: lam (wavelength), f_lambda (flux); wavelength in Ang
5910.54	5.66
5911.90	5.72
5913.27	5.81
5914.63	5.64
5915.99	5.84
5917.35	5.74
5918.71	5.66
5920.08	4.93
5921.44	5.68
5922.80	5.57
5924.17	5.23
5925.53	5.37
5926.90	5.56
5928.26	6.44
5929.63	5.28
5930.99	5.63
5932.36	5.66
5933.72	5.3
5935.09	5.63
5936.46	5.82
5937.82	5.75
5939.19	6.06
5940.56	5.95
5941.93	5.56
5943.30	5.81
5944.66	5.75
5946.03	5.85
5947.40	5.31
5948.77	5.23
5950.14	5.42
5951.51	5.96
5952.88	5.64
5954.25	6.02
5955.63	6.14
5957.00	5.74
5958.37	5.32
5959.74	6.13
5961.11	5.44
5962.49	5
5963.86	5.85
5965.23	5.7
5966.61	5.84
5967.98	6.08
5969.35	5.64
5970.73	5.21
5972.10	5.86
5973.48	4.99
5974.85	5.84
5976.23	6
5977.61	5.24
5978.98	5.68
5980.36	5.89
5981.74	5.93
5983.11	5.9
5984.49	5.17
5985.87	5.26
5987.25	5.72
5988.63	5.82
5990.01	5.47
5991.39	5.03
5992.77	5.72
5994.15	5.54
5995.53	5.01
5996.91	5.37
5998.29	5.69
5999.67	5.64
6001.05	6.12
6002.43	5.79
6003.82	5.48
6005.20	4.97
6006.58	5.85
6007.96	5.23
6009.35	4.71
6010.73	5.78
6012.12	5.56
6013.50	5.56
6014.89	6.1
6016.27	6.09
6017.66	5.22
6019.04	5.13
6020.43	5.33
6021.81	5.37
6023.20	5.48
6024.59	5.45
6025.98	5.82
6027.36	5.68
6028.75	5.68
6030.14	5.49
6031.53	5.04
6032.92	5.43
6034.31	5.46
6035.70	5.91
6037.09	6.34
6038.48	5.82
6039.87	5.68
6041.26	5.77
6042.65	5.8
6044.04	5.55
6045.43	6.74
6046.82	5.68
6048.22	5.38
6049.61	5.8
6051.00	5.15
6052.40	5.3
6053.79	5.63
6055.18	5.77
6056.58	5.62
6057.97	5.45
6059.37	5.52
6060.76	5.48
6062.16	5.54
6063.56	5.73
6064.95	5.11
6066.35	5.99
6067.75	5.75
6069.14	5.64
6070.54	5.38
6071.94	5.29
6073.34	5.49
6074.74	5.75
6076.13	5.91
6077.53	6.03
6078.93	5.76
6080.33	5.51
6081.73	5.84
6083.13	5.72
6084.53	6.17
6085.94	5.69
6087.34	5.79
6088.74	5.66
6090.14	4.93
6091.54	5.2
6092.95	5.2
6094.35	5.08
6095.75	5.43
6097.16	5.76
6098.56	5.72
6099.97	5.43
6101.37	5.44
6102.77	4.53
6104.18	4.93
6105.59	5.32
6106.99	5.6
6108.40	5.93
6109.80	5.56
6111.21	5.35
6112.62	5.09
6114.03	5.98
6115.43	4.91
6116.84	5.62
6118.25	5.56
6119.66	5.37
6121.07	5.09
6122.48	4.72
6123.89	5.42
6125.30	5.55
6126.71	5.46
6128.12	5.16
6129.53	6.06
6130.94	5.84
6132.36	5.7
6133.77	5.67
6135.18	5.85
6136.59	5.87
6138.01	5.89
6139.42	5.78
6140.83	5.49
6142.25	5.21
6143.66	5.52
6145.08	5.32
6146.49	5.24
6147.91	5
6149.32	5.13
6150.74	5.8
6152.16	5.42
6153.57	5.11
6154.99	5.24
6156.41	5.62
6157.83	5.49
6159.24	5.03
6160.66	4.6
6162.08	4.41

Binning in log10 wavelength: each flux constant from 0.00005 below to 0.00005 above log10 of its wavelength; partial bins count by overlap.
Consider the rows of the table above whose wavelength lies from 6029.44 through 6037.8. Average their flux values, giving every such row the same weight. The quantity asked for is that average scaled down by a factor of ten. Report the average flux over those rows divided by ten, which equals 0.561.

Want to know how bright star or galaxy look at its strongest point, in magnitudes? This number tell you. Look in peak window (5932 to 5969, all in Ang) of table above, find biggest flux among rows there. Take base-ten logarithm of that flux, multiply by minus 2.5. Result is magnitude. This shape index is -1.97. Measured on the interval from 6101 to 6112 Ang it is -1.93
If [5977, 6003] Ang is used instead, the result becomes -1.97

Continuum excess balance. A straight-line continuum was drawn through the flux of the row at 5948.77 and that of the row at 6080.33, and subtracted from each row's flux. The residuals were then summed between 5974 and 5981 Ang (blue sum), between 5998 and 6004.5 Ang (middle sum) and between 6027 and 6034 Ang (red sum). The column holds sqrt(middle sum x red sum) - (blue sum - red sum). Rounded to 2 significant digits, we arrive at -1.1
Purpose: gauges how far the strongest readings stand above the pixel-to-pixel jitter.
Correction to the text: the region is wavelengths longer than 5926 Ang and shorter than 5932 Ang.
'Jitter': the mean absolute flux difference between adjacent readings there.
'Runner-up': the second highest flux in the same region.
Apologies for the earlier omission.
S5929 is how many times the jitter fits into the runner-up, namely 7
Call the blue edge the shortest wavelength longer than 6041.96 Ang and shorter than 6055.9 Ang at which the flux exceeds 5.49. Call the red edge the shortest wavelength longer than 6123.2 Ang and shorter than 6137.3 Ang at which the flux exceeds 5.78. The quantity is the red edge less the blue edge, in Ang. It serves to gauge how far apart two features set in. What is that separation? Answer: 86.9 Ang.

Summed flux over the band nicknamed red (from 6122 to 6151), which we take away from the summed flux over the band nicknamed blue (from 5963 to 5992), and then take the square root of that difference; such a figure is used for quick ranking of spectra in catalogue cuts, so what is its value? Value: 1.6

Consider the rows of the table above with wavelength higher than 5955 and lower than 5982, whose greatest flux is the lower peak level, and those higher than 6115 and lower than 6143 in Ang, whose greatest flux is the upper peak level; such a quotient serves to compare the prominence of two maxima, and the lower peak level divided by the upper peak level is 1.01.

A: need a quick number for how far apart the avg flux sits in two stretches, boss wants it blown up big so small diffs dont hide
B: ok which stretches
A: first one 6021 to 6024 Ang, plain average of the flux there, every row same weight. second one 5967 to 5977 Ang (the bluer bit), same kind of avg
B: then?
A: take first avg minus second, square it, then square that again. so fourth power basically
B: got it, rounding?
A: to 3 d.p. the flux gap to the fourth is 0.003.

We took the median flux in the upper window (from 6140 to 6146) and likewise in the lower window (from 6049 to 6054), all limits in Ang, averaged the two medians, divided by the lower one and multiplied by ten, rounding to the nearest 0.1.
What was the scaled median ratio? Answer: 9.9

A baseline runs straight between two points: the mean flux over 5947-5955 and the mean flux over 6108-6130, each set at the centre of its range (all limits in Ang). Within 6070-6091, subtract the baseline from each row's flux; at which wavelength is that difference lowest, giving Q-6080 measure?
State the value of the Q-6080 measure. 6090.14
